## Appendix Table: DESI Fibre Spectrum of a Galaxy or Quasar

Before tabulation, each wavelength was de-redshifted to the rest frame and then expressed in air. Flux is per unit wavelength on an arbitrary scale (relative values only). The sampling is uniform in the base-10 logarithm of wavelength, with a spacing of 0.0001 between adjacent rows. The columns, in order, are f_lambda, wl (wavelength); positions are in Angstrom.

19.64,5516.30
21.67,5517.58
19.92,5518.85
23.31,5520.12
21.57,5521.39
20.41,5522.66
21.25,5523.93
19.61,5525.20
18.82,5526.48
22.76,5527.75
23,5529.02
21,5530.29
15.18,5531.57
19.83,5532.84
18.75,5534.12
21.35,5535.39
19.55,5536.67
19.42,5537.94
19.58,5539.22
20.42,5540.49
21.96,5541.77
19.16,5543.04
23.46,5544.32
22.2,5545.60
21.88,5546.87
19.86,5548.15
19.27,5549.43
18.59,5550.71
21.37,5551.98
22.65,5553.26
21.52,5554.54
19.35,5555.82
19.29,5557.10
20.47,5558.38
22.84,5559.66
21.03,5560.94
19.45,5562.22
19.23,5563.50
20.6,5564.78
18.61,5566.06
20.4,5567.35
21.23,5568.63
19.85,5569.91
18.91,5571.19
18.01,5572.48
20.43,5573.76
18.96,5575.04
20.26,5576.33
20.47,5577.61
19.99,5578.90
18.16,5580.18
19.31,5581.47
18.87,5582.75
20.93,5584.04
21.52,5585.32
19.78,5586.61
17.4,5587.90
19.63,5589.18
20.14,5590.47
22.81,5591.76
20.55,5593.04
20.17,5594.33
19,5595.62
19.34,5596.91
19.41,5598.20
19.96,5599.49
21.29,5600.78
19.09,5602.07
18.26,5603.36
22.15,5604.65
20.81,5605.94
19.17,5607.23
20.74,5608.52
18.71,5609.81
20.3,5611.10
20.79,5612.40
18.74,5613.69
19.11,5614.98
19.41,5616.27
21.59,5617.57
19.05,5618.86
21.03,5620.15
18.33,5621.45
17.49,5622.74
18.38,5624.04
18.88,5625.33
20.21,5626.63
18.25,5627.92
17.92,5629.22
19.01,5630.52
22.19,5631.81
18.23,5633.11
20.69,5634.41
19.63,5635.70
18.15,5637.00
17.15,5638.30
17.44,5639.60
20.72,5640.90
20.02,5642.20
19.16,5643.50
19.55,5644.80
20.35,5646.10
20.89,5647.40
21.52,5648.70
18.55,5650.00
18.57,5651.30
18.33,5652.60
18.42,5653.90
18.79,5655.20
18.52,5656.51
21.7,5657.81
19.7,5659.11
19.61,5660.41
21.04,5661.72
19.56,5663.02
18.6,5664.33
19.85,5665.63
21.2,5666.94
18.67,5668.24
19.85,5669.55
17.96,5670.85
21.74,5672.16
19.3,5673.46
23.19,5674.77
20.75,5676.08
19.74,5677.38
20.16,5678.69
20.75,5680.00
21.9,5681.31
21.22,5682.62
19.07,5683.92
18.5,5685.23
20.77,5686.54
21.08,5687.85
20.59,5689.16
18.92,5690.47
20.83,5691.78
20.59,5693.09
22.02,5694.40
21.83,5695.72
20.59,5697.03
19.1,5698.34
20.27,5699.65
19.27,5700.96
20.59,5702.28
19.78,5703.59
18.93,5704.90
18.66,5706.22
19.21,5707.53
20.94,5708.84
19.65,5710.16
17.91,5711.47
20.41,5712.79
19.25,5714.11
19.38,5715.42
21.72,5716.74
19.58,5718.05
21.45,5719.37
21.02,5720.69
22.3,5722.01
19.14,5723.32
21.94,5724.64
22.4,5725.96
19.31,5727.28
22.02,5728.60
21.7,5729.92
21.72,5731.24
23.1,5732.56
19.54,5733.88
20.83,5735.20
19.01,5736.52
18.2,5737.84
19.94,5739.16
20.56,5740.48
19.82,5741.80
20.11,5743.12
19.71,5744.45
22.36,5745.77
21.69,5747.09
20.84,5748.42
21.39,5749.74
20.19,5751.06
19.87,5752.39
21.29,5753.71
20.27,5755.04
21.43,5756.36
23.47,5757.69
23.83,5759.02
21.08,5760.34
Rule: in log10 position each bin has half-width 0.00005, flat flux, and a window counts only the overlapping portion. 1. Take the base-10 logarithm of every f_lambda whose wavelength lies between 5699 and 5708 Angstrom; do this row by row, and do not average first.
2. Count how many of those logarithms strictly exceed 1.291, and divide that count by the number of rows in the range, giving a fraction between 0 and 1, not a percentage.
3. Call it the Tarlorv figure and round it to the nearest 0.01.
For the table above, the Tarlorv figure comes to 0.43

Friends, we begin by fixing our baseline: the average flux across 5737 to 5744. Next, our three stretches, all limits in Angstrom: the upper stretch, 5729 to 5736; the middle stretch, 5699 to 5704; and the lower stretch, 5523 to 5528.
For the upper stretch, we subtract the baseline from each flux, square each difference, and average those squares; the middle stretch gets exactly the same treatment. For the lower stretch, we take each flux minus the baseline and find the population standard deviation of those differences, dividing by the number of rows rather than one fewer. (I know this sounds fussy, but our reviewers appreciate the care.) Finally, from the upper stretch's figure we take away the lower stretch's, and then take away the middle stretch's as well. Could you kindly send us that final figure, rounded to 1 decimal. 2.3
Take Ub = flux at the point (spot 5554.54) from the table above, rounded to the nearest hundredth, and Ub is 21.52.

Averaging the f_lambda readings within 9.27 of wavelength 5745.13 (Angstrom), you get 20.4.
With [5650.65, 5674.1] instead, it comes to 19.5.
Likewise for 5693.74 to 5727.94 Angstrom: 20.3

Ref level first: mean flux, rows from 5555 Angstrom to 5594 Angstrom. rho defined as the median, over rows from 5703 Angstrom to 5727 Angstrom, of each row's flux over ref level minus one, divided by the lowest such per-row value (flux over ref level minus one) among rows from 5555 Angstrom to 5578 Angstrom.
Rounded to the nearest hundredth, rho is 0.12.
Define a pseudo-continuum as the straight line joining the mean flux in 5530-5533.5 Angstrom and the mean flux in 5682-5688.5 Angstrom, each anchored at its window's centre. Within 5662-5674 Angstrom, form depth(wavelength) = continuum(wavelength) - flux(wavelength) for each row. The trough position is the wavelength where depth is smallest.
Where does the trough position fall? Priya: 5672.16 Angstrom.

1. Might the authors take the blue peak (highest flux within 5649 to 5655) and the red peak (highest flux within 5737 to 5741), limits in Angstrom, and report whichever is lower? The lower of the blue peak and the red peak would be 18.6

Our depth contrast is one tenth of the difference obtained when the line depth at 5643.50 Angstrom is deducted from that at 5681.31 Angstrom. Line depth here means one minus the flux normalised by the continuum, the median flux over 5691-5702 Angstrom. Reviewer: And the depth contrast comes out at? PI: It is -0.013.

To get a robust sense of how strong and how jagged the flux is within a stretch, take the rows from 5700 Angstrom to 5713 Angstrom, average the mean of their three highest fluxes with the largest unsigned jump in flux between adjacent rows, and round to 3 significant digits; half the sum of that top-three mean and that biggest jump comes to 11.6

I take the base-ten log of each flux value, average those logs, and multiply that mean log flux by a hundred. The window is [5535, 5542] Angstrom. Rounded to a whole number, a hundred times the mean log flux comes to 131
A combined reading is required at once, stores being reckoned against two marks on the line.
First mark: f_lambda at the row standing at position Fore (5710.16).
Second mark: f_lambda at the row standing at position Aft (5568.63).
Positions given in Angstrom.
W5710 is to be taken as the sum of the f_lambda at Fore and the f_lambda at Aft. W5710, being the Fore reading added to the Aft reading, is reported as 40.9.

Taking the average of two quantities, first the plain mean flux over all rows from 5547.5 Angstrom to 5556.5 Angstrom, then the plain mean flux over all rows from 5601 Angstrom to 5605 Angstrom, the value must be 20.1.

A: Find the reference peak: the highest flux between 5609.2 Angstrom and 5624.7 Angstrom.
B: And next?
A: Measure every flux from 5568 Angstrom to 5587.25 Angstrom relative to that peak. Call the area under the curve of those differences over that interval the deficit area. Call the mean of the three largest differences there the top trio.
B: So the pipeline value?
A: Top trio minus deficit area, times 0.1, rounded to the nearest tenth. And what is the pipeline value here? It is 3.5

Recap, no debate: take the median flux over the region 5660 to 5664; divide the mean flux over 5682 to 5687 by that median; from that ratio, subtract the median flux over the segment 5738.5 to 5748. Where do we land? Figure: -19.1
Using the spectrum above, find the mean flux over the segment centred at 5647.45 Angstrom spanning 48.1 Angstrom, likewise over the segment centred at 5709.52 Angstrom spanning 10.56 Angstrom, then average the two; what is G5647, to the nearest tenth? 19.4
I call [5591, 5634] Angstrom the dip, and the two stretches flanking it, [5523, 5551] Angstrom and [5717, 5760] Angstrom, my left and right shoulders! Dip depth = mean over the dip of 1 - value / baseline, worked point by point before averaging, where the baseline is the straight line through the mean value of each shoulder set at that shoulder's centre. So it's 0.041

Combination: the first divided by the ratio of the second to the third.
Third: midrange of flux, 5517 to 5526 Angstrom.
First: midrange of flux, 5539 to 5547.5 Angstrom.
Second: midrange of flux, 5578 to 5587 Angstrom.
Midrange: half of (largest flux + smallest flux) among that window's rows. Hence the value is 23.1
